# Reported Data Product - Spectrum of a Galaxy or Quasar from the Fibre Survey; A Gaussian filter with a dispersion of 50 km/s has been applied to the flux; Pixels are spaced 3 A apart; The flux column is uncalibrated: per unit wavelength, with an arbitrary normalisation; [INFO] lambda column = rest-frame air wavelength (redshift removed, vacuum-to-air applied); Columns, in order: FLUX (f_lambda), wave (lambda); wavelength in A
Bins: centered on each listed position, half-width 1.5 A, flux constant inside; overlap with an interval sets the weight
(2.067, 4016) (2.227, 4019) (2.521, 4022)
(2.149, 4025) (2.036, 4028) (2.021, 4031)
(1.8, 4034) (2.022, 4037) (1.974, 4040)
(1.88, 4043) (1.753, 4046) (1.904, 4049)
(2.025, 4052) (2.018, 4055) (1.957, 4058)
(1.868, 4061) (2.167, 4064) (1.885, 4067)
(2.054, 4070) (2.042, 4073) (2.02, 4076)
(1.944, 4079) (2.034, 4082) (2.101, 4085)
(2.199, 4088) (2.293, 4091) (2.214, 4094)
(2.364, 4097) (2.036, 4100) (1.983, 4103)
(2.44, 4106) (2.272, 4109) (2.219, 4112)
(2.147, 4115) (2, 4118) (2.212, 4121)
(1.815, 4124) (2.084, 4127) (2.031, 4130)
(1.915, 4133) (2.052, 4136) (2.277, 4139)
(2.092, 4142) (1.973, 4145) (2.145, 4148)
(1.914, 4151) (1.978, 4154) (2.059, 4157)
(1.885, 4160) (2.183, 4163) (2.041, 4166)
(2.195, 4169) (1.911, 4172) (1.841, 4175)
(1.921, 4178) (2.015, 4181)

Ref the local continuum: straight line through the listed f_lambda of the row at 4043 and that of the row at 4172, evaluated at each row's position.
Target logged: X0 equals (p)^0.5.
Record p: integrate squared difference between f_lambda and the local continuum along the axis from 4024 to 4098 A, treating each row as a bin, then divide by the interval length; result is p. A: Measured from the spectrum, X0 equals 0.198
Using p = 0.039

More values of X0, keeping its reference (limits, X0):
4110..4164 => 0.198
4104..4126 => 0.315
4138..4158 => 0.189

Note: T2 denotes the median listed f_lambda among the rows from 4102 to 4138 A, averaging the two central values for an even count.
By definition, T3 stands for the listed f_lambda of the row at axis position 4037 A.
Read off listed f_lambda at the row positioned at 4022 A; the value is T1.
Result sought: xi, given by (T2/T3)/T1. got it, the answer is 0.406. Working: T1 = 2.521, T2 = 2.07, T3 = 2.022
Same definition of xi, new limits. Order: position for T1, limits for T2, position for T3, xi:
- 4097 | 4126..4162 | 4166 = 0.423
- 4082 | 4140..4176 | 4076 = 0.489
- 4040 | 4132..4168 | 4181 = 0.515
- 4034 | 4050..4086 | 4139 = 0.493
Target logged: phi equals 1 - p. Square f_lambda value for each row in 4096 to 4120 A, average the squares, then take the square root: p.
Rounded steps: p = 2.19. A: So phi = -1.19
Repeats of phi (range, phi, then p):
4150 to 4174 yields -1.02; 2.02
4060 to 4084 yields -1.00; 2.00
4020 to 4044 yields -1.06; 2.06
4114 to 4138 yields -1.04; 2.04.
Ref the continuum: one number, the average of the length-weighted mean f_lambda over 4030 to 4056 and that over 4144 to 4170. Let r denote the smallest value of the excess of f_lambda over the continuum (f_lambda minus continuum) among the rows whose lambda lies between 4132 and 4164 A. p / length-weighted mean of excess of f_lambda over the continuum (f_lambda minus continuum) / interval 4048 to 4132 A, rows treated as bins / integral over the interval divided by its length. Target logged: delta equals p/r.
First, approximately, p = 0.10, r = -0.100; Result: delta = -1.0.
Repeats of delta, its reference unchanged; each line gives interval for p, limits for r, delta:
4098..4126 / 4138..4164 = -1.4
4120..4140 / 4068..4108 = -1.5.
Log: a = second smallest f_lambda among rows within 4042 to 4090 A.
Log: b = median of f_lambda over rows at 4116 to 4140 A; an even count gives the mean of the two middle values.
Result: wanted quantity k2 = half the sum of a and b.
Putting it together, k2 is 1.95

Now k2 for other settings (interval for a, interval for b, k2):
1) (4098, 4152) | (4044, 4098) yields 1.97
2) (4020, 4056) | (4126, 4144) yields 1.93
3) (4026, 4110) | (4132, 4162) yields 1.91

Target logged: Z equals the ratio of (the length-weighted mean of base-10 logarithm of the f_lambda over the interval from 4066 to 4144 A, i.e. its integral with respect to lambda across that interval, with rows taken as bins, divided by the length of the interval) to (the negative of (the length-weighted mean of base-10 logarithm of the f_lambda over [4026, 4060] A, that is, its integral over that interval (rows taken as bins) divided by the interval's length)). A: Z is -1.12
